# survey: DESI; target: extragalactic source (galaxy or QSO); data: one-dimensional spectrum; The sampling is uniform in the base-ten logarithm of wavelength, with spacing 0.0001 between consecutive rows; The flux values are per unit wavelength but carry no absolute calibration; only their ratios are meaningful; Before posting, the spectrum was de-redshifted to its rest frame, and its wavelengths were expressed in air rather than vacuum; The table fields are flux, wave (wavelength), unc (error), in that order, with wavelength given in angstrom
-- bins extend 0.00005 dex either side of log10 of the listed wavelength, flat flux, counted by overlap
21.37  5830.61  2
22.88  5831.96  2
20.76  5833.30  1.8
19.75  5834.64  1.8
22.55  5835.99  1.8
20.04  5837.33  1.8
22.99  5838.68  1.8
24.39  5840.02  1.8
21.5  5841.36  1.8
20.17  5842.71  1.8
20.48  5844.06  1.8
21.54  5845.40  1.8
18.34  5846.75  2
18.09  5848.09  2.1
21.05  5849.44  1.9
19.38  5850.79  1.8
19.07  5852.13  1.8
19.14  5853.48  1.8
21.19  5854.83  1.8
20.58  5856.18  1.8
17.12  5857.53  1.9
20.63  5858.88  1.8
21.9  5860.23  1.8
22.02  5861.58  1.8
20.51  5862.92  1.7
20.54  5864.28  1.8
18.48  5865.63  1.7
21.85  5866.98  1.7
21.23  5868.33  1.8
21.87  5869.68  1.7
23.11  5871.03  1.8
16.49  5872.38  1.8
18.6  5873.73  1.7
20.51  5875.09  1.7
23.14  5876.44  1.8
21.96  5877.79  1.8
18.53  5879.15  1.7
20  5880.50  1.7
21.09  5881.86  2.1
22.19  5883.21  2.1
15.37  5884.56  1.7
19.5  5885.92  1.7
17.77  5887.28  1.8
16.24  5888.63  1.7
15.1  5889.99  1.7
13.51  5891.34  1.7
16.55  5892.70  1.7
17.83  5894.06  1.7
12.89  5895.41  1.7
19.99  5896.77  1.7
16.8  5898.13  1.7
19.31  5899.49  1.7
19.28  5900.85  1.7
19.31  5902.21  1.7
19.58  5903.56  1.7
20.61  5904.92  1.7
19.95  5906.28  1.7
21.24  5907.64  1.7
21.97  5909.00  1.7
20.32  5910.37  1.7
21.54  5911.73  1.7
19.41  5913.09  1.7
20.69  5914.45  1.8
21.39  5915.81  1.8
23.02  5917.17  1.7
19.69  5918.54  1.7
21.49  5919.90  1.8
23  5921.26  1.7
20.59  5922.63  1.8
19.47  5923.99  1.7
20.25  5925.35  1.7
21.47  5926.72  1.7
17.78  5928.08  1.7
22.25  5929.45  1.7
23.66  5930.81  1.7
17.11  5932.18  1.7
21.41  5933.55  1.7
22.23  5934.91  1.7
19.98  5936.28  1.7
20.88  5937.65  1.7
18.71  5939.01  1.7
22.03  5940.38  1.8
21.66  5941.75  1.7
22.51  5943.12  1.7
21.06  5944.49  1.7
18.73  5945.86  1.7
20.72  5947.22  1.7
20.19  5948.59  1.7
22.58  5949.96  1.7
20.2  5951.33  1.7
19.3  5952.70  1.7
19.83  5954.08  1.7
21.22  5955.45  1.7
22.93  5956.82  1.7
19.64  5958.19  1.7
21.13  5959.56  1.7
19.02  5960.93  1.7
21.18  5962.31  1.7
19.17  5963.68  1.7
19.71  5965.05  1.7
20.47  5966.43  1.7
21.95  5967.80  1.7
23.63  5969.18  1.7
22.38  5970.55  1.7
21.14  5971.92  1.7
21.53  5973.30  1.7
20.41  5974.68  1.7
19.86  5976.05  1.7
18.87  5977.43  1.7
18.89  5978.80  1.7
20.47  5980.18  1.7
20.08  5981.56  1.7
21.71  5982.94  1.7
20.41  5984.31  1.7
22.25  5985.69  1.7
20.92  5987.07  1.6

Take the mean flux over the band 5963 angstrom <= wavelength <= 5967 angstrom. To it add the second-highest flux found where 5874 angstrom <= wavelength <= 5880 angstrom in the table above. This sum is 41.7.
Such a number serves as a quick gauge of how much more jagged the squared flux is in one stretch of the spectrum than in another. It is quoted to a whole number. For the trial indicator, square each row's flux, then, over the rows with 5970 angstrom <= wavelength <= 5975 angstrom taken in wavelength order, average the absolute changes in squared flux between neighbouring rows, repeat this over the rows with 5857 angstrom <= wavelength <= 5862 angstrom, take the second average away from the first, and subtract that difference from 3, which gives 28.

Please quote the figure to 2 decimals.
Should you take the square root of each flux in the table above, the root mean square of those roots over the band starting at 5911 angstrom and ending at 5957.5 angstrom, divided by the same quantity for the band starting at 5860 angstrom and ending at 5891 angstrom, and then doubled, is 2.05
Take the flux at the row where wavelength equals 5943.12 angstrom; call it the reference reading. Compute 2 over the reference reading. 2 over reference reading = 0.089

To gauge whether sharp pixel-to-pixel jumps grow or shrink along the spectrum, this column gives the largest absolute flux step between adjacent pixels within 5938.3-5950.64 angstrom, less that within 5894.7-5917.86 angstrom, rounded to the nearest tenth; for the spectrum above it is -3.8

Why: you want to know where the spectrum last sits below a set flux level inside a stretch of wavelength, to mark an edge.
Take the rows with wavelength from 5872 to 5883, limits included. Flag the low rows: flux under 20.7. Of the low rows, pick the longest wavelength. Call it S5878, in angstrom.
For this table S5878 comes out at 5880.50 angstrom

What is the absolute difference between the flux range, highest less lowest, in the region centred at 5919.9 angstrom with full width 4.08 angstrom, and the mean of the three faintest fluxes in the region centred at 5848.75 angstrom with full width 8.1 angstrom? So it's 15.2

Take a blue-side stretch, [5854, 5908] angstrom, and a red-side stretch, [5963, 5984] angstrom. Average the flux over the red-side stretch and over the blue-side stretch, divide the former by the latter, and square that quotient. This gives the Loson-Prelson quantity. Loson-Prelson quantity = 1.1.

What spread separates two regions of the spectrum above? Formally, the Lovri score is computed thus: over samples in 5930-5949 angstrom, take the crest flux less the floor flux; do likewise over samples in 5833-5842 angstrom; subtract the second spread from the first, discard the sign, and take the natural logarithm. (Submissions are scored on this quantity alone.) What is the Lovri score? 0.6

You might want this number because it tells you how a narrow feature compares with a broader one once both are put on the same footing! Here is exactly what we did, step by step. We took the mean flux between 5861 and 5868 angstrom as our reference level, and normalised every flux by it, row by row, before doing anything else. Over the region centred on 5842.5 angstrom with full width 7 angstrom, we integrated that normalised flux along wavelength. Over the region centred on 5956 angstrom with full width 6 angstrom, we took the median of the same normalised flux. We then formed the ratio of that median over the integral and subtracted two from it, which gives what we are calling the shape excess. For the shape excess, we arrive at -1.86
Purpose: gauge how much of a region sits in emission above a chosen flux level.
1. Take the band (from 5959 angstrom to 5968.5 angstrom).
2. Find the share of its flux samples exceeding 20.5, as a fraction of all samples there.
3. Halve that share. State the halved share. 0.21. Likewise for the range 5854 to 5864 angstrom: 0.43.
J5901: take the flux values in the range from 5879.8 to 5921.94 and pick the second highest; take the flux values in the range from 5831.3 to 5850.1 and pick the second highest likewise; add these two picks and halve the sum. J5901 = 23.0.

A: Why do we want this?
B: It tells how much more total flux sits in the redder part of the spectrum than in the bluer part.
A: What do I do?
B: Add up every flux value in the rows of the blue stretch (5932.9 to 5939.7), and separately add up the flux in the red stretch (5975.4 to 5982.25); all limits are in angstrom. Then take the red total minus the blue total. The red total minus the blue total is -5.0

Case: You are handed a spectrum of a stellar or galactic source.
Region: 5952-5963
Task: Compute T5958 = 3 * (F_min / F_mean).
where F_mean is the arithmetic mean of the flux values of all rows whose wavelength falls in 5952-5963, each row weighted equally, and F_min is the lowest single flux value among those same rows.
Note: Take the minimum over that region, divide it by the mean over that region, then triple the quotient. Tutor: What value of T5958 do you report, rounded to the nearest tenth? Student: 2.8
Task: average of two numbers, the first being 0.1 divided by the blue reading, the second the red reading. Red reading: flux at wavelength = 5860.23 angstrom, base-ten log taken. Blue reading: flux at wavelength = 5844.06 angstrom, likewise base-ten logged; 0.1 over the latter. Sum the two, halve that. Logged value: 0.708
